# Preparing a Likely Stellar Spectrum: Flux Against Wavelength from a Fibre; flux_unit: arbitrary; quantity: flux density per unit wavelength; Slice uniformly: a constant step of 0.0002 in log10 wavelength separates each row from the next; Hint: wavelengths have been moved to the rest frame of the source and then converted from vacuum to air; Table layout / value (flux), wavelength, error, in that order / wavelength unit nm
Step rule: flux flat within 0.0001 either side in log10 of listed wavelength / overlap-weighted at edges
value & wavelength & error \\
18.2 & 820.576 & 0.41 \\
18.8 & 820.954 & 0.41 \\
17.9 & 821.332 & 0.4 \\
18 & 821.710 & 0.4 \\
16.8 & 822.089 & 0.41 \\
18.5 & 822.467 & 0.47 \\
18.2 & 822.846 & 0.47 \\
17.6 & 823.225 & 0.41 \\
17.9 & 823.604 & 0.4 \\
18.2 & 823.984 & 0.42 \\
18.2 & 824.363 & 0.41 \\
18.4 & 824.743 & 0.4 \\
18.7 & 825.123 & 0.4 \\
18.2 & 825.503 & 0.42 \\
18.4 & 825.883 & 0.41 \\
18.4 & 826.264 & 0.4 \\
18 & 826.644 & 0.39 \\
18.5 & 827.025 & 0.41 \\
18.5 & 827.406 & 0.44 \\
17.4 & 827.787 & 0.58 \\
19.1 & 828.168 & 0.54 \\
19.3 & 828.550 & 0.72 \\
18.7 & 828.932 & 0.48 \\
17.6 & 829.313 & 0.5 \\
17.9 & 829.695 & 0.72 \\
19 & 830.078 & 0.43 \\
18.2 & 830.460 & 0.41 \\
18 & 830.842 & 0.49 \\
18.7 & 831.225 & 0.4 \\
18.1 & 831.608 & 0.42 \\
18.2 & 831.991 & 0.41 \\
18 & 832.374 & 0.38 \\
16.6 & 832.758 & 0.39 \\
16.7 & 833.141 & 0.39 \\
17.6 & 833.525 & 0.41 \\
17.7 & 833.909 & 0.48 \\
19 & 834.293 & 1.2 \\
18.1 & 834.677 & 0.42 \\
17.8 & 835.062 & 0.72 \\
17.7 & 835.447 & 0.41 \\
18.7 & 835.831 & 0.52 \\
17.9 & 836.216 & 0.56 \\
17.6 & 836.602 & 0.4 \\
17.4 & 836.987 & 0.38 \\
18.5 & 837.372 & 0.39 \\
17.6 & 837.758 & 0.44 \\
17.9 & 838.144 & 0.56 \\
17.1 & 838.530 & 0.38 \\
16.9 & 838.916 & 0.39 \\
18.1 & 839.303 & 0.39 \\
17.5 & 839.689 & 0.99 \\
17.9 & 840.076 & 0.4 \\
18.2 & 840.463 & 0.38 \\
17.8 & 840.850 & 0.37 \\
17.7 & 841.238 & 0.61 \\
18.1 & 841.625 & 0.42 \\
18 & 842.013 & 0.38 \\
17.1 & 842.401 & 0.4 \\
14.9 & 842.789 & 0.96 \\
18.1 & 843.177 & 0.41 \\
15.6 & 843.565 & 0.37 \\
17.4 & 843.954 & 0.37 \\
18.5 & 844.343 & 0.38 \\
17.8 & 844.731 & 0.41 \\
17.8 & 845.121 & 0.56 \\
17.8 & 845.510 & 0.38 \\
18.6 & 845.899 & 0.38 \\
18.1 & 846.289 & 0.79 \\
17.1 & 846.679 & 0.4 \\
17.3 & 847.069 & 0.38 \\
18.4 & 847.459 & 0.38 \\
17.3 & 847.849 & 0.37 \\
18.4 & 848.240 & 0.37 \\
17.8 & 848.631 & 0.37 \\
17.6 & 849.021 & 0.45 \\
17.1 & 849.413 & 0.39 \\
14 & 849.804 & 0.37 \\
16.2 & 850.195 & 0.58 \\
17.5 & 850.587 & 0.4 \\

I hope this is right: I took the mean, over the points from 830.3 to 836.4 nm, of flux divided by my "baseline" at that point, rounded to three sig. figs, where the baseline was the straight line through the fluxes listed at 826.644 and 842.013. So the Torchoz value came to 0.997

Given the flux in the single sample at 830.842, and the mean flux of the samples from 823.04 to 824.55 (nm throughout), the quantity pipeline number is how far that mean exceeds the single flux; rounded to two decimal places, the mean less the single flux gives -0.02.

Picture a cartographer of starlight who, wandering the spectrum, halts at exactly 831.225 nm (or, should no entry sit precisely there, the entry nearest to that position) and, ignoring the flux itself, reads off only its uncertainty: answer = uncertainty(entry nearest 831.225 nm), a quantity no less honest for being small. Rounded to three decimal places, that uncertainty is 0.400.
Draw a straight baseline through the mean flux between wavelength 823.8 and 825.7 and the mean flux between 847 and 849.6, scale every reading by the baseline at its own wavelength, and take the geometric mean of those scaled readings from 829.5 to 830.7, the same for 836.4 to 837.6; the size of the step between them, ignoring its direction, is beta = 0.019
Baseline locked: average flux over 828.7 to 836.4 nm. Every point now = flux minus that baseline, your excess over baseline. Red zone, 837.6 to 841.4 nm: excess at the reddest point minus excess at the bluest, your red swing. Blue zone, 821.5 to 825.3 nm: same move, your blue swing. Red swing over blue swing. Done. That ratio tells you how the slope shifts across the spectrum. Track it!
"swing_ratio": 0.1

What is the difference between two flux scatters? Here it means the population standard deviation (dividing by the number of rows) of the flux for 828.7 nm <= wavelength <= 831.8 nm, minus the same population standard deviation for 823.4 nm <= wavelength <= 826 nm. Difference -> 0.2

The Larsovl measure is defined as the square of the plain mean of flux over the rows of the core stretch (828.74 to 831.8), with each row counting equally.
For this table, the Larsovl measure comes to 334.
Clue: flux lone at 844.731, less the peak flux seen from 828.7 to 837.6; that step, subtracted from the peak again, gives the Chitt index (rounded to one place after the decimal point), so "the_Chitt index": 20.2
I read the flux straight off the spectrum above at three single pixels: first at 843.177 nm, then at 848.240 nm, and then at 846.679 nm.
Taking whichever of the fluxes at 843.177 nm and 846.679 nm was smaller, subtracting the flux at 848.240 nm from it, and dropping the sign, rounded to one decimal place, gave 1.3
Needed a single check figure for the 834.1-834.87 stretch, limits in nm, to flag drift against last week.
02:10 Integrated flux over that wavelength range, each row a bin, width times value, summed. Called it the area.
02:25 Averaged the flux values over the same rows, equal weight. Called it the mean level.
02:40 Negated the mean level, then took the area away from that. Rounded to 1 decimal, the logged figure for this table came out -32.8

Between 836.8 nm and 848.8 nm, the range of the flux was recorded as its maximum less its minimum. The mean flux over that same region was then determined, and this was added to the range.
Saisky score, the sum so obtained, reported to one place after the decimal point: 21.3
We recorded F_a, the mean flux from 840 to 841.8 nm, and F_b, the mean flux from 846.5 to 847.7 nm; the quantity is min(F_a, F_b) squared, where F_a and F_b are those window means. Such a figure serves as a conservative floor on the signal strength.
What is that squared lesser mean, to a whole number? 310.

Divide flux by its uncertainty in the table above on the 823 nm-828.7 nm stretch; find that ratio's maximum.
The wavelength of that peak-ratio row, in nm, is 825.123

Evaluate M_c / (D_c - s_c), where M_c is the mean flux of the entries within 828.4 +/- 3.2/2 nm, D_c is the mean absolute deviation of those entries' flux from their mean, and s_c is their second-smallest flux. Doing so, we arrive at -1.08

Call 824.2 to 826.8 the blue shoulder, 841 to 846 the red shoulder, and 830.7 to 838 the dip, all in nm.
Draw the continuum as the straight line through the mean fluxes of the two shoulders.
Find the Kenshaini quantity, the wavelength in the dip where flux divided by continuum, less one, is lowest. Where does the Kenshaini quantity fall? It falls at 832.758 nm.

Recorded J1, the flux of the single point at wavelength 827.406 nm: 18.5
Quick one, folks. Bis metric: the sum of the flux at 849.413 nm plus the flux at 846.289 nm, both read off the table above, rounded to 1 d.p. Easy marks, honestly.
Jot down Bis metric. 35.2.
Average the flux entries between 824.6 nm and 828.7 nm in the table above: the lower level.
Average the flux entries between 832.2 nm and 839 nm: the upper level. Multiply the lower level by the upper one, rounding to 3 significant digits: 327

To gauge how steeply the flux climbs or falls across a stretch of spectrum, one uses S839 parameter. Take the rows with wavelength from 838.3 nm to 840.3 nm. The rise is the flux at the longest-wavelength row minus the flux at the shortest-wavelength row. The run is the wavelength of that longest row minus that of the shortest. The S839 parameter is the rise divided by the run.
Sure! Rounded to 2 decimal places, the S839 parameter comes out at 0.52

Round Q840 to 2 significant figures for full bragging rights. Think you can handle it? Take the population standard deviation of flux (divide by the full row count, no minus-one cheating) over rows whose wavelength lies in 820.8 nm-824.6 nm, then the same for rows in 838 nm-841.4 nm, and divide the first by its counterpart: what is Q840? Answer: 1.2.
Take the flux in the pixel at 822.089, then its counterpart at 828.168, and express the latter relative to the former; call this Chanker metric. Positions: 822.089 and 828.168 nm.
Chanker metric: 1.14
